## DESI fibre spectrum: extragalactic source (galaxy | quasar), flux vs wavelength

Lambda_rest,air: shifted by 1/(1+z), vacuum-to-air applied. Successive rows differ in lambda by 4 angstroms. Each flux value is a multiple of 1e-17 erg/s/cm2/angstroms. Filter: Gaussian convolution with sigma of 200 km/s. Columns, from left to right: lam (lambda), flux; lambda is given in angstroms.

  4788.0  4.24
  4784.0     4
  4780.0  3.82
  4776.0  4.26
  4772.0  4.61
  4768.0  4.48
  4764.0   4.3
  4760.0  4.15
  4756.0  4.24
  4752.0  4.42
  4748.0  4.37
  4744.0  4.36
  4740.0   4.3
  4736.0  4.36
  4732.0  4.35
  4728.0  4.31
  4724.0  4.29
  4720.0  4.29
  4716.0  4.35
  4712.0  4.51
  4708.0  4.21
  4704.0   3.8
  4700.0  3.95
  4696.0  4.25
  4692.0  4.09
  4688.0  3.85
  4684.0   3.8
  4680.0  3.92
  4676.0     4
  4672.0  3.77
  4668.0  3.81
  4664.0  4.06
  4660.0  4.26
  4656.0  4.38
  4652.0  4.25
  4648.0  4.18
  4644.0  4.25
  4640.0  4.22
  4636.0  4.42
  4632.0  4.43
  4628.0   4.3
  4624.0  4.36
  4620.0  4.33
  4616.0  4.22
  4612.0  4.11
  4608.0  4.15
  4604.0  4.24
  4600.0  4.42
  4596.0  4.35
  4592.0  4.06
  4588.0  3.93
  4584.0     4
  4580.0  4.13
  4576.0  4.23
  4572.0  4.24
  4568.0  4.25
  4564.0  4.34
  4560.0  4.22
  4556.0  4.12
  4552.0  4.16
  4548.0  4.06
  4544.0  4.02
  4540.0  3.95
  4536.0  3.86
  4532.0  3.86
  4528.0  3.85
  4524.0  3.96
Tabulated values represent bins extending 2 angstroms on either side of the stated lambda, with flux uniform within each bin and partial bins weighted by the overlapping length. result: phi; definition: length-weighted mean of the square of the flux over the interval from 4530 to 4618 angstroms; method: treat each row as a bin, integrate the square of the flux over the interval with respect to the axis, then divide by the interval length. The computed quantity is 17.1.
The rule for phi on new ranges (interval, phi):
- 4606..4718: 17.3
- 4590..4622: 17.9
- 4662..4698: 15.6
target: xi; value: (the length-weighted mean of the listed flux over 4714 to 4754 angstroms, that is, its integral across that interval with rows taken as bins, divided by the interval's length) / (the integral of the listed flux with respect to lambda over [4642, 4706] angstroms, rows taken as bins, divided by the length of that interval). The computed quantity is 1.07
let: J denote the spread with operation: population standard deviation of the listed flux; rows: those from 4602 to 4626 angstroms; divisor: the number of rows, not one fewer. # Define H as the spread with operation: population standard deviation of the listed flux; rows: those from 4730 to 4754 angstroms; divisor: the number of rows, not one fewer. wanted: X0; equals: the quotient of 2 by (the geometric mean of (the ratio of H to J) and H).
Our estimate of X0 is 17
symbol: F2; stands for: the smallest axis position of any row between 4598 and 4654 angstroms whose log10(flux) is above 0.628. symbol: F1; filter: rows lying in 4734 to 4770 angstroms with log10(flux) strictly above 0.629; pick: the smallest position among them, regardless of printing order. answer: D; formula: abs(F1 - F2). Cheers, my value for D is 136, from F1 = 4736.0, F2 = 4600.0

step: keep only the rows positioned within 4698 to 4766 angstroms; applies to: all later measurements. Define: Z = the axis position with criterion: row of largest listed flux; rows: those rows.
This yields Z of 4712.0 angstroms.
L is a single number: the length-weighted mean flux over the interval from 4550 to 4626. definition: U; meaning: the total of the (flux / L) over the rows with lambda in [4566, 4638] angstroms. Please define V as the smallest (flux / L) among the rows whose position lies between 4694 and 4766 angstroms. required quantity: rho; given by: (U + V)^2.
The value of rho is 362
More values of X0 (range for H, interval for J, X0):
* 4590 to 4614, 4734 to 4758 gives 4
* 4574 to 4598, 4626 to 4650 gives 4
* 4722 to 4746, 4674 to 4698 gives 27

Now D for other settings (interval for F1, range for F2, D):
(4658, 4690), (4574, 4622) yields 64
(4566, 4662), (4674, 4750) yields 100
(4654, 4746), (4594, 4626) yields 60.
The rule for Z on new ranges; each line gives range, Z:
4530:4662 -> 4632.0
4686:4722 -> 4712.0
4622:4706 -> 4632.0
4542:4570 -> 4564.0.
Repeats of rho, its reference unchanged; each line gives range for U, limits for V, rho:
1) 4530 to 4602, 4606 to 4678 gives 344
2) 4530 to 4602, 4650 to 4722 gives 344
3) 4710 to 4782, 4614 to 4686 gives 376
